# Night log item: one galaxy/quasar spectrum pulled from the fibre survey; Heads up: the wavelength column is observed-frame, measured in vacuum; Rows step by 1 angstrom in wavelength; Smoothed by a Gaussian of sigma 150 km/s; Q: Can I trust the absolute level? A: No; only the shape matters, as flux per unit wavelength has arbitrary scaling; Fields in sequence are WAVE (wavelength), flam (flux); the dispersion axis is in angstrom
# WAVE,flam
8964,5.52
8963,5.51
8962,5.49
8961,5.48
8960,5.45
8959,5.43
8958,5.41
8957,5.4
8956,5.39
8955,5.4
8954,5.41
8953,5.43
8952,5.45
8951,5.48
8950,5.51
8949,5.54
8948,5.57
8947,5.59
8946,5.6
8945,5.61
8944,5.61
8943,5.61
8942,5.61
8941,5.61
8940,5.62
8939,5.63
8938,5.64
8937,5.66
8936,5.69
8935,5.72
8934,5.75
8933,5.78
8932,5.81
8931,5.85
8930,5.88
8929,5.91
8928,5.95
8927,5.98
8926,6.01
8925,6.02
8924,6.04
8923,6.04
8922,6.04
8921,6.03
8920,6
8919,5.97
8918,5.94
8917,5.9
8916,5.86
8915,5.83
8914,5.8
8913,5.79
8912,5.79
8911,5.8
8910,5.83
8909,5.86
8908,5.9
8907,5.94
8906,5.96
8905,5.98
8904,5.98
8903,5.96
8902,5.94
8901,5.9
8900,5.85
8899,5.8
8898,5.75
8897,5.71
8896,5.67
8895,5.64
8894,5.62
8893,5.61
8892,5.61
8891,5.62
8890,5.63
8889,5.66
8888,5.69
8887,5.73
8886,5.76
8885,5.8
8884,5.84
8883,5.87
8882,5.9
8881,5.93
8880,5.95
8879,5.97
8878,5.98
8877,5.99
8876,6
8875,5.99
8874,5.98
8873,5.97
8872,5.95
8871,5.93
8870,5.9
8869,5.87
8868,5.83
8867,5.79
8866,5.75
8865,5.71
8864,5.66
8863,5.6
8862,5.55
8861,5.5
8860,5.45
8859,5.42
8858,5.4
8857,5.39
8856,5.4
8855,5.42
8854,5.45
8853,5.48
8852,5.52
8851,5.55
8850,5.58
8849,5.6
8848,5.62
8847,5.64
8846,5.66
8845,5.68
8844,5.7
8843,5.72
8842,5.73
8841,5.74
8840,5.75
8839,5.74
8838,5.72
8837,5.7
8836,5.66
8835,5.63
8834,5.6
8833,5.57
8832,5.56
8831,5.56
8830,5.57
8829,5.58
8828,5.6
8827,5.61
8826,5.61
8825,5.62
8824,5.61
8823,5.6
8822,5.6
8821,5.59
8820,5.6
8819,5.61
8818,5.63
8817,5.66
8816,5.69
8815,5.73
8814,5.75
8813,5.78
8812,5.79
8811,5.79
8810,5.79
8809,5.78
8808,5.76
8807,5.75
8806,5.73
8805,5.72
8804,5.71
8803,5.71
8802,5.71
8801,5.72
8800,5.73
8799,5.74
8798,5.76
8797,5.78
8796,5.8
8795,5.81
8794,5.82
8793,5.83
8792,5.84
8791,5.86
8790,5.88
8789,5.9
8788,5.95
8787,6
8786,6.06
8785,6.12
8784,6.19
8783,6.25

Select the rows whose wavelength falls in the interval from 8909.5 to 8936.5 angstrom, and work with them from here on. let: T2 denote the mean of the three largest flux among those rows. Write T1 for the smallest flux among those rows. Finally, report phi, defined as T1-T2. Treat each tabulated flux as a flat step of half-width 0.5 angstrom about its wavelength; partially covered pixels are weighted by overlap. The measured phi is -0.35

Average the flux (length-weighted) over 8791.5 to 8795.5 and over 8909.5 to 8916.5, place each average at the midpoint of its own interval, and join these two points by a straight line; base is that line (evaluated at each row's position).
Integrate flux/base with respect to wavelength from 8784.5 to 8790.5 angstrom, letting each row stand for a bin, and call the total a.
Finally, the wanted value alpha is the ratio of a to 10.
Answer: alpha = 0.62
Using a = 6.2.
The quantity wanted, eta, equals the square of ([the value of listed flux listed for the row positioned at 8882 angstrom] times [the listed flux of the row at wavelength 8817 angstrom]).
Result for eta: 1115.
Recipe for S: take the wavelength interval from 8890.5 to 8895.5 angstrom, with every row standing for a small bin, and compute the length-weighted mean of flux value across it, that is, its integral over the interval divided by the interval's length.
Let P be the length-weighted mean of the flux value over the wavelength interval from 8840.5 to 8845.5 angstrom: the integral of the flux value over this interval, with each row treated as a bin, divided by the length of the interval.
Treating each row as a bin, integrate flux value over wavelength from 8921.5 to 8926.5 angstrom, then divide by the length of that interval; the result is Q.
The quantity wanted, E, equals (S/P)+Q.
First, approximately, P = 5.71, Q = 6.03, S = 5.62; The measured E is 7.01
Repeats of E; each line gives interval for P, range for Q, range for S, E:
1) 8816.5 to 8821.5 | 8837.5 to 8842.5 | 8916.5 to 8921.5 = 6.80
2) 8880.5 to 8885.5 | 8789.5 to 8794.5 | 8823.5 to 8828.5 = 6.80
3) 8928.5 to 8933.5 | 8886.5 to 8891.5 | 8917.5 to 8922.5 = 6.69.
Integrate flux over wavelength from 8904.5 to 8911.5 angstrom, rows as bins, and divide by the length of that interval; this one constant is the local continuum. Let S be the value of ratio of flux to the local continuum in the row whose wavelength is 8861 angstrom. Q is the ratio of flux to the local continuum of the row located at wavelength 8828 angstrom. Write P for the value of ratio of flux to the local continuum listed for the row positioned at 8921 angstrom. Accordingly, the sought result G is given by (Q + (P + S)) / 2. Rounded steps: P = 1.02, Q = 0.950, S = 0.93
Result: 1.45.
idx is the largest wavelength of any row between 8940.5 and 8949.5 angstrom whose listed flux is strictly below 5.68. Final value 8949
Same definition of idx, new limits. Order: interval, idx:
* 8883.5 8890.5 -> 8890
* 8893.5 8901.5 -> 8896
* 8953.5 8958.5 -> 8958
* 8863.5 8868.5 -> 8864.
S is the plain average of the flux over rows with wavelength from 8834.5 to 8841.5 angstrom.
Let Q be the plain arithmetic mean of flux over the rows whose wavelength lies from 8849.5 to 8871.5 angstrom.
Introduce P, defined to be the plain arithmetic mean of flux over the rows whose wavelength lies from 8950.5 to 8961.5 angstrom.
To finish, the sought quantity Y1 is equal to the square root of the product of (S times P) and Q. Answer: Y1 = 13.2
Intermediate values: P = 5.43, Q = 5.60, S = 5.71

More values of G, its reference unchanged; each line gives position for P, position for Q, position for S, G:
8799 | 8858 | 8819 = 1.42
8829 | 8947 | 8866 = 1.43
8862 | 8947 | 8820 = 1.42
